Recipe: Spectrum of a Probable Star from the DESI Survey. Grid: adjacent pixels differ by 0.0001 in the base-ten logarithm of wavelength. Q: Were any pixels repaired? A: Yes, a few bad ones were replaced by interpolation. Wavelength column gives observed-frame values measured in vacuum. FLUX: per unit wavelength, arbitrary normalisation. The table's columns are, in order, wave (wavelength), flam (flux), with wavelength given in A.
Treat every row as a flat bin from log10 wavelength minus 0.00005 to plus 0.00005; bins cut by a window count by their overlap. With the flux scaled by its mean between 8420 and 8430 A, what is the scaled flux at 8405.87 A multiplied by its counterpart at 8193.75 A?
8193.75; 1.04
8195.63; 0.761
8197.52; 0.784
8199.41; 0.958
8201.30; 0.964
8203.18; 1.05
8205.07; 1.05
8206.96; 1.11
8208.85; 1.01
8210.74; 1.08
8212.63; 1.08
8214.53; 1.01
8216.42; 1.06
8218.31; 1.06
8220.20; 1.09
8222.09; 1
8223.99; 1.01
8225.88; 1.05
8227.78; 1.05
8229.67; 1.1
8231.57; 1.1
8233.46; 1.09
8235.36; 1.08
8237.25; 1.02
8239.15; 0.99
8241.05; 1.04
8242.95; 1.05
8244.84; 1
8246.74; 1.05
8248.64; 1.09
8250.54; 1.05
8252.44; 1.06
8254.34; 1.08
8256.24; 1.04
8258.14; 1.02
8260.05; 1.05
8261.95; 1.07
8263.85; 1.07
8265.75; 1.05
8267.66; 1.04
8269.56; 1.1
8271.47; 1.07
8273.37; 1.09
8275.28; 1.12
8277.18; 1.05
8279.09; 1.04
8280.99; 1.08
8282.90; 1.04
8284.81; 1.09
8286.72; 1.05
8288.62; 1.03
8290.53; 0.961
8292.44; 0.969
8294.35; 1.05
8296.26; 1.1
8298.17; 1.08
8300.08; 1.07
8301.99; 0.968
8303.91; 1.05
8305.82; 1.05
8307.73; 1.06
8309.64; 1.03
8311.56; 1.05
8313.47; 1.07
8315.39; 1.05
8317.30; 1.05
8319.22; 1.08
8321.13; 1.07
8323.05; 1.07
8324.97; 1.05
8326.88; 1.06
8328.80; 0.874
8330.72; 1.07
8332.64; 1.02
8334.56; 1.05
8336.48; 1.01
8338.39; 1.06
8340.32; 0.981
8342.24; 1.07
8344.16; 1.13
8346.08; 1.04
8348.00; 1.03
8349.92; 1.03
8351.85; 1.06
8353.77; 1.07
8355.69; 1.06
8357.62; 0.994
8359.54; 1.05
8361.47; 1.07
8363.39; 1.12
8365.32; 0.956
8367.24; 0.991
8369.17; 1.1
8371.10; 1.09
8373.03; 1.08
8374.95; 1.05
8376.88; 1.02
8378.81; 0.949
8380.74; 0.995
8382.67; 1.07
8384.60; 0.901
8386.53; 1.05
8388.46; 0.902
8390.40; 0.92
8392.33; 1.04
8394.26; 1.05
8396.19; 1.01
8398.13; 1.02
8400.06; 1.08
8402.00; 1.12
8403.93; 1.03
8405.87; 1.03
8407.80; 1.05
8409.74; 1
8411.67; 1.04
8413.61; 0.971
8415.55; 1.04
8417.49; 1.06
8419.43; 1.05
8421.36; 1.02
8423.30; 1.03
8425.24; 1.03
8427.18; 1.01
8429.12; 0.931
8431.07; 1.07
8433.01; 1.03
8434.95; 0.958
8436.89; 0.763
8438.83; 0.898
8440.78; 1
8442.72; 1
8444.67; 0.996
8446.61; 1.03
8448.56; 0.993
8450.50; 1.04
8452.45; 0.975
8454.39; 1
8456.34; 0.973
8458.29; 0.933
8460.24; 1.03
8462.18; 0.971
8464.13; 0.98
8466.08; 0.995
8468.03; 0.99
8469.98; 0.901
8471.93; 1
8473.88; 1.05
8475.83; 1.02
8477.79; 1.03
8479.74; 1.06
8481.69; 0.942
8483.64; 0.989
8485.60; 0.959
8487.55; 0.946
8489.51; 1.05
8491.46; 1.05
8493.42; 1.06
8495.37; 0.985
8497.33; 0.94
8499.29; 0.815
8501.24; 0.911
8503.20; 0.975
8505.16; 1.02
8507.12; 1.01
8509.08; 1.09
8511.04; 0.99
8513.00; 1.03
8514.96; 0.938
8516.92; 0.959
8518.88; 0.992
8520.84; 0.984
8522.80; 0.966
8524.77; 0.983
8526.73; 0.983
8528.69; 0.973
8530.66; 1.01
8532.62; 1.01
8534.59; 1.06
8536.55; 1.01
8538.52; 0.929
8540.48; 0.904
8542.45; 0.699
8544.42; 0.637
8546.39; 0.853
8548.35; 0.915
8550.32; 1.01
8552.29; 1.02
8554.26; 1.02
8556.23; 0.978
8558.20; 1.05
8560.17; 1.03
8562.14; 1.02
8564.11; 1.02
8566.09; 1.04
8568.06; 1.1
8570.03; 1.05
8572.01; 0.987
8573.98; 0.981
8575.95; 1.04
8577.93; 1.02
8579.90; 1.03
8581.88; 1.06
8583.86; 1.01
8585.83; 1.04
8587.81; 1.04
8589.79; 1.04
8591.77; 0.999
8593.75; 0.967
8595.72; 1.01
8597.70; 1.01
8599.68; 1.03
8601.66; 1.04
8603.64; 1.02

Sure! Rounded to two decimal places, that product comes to 1.06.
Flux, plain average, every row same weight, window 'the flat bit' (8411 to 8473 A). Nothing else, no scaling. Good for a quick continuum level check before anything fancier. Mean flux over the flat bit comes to 0.99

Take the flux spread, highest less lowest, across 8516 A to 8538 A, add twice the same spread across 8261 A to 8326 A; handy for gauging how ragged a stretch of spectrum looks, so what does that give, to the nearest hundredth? 0.42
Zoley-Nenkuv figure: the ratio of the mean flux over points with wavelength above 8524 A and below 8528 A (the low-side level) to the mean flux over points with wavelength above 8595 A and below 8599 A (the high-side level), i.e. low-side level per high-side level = 0.973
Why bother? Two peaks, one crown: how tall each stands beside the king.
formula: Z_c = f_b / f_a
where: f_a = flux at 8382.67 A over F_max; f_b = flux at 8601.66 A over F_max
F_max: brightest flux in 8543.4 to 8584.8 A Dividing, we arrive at 0.97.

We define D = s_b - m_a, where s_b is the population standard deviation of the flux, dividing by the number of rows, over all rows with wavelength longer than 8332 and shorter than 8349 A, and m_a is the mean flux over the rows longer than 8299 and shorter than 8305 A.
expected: -0.99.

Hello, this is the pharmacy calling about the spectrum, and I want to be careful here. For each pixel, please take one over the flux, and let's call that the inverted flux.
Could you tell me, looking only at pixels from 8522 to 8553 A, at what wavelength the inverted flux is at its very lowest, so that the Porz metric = 8534.59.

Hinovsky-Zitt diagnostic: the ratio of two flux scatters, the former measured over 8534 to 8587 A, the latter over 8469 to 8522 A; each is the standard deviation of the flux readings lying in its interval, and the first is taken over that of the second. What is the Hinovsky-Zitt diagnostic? 1.77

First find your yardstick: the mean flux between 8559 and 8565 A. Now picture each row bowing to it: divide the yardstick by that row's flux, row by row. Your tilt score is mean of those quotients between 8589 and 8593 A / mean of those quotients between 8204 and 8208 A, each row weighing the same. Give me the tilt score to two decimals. 1.06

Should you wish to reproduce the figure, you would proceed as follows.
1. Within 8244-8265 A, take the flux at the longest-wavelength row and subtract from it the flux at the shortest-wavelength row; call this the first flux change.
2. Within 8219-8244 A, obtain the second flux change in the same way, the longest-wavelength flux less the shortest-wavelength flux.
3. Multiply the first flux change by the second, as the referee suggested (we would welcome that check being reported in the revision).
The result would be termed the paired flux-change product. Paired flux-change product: -0.0028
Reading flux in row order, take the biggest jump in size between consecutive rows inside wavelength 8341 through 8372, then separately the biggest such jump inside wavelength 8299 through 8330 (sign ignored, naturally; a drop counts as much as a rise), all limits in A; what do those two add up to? 0.35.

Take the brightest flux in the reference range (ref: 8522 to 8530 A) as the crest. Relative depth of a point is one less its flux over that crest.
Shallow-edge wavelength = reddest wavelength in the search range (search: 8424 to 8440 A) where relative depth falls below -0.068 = 8431.07 A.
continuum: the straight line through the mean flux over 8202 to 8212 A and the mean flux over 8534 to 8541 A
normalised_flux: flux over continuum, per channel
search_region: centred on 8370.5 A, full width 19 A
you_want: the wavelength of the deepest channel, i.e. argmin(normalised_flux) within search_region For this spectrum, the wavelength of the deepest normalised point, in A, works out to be 8378.81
